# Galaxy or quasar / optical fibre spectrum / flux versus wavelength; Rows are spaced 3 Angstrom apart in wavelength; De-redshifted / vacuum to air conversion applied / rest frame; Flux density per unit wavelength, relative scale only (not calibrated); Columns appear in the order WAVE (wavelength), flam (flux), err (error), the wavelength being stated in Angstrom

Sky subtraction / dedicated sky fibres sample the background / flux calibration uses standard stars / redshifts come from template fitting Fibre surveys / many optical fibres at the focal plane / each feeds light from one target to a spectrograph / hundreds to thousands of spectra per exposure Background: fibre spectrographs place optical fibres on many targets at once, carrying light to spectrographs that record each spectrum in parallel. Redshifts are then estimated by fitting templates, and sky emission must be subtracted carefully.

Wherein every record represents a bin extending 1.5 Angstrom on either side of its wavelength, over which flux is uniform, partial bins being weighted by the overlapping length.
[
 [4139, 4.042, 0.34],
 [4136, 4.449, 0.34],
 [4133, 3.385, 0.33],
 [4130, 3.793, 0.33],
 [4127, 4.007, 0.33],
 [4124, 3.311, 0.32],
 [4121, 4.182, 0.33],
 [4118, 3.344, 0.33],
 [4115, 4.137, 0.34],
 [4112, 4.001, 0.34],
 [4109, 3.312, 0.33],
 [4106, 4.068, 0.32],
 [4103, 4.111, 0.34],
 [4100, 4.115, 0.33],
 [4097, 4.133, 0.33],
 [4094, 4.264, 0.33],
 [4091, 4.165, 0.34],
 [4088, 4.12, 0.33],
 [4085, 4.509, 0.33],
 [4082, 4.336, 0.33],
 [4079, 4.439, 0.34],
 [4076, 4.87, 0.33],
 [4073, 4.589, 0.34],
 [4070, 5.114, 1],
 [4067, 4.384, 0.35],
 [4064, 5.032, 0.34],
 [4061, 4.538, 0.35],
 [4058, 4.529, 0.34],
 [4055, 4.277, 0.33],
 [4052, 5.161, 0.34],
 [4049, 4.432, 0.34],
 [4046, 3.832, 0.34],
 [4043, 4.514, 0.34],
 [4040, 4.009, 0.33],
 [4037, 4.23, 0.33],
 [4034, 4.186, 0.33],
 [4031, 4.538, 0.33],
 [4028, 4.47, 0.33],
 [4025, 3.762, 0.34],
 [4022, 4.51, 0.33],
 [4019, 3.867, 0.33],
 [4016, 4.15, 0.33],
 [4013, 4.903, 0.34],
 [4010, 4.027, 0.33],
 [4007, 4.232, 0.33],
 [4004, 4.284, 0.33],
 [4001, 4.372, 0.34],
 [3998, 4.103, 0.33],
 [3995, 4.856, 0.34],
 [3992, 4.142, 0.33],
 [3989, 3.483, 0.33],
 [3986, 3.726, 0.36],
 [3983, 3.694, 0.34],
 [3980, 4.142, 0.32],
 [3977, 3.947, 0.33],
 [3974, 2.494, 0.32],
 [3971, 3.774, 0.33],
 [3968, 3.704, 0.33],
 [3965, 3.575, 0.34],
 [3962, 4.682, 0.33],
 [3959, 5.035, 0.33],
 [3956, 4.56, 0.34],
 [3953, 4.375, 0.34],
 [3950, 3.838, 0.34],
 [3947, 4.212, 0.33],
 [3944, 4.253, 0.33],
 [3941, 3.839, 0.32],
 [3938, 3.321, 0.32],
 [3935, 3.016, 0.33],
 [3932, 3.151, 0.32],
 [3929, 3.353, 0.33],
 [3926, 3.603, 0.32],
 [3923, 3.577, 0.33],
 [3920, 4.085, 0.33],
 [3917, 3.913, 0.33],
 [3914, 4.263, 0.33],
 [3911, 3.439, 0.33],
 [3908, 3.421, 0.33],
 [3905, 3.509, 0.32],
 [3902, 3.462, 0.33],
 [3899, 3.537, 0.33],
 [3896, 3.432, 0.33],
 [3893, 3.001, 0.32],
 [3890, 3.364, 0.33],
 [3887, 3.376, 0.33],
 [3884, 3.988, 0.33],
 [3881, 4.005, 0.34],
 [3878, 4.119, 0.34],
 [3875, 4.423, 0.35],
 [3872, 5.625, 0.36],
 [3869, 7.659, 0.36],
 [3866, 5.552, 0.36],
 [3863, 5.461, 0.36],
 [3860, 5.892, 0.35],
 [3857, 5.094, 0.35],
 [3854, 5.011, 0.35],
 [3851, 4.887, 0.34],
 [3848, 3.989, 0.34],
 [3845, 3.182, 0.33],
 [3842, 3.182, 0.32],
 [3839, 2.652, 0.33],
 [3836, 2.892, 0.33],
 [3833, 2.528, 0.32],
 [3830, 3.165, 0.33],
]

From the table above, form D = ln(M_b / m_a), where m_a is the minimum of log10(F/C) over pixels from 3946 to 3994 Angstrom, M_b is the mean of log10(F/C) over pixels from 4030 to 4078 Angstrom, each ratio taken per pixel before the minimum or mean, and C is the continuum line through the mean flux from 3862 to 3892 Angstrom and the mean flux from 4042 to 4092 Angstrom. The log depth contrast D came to -4.3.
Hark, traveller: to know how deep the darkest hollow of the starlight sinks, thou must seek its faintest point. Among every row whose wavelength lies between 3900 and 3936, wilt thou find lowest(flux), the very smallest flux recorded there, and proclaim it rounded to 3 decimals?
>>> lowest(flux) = 3.016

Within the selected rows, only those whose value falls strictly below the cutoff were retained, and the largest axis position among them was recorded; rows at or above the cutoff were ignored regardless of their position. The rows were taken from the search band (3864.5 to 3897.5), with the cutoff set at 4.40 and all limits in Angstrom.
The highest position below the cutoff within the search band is 3896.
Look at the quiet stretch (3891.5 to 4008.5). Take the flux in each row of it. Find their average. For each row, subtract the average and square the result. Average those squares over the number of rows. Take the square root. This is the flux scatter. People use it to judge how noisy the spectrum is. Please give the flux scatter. 0.53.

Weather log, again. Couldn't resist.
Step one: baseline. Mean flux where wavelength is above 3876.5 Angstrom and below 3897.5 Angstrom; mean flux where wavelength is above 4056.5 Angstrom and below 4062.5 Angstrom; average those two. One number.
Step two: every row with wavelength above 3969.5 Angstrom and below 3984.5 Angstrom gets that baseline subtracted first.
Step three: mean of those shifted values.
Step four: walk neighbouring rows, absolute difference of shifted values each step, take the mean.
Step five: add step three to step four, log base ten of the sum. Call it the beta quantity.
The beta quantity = -0.42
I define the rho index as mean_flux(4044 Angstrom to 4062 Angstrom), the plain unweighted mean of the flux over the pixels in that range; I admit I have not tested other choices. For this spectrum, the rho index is 4.46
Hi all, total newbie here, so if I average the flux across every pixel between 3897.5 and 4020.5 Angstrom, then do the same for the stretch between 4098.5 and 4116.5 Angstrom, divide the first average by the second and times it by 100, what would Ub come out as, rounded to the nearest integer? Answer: 99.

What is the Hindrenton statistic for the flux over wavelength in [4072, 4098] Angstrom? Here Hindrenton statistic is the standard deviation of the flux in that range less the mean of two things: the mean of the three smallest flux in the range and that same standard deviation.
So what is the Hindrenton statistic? -1.95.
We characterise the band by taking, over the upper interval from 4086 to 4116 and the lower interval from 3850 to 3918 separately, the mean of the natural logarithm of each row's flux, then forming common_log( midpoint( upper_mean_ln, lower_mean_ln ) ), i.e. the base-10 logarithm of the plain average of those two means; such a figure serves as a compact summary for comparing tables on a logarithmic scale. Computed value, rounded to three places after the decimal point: 0.152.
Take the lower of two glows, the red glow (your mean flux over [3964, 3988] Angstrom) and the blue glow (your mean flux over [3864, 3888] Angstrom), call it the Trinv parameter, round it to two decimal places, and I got 3.63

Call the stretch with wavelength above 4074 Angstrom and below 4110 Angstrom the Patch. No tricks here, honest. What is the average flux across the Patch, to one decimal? 4.2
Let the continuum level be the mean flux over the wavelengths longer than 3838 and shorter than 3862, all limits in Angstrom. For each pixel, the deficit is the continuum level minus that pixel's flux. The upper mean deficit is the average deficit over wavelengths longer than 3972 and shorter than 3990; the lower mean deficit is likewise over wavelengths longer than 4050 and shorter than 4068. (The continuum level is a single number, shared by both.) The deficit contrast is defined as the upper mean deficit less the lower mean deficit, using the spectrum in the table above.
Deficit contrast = 1.1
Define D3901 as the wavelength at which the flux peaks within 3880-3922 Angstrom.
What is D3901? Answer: 3914 Angstrom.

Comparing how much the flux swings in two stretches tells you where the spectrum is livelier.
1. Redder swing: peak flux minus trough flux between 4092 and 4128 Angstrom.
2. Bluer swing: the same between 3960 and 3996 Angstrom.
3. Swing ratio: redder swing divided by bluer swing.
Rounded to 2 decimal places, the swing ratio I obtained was 0.40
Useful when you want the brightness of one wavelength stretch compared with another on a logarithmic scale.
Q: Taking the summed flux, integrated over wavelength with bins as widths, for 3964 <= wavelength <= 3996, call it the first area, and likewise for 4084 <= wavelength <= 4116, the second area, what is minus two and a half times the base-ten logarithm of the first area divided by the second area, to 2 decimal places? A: 0.09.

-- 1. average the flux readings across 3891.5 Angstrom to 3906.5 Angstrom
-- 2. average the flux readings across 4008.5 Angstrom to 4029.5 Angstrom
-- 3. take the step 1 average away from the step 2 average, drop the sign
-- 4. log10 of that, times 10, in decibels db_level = -1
